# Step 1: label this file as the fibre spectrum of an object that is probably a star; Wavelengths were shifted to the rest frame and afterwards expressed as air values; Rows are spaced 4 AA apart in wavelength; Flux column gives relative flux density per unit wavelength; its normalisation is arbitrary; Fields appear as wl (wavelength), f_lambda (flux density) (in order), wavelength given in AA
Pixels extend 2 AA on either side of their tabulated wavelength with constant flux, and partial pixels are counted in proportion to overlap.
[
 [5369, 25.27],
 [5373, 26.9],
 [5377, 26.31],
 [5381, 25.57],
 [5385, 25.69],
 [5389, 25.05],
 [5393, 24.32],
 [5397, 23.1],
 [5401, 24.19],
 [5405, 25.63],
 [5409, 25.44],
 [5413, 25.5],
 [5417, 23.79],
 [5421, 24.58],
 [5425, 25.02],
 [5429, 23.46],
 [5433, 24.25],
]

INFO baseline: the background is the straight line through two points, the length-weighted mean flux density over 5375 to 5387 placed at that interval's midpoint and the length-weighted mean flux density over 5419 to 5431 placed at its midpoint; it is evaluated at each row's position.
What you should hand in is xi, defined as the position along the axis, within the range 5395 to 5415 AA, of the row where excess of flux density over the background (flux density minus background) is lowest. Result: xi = 5397 AA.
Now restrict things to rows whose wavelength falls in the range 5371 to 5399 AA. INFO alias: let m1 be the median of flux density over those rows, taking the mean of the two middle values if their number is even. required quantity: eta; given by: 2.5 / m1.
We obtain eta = 0.098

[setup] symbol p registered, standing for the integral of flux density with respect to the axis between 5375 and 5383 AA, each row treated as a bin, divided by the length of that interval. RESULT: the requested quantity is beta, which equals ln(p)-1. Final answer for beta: 2.26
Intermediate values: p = 25.9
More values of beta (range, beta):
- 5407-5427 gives 2.21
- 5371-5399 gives 2.23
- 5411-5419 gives 2.20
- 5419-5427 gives 2.21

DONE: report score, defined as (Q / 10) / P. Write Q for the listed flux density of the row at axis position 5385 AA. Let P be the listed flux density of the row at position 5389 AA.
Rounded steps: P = 25.05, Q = 25.69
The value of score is 0.103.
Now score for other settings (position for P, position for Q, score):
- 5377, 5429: 0.089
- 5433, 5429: 0.097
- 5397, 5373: 0.116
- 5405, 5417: 0.093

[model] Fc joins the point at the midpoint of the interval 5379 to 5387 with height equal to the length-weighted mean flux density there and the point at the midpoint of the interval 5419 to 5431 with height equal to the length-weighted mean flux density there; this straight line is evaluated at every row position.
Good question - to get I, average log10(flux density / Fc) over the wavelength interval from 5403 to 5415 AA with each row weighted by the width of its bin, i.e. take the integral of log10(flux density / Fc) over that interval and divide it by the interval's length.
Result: 0.012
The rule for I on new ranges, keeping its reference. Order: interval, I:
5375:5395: -0.003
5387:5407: -0.013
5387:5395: -0.012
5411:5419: 0.000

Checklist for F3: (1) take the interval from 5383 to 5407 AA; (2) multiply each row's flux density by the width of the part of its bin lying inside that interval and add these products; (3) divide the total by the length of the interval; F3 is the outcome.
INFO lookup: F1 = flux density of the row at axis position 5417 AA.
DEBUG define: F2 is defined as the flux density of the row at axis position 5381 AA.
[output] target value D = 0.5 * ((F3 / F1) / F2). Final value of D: 0.0203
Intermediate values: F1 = 23.79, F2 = 25.57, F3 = 24.7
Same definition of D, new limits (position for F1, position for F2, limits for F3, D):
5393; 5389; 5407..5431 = 0.0202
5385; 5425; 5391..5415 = 0.0192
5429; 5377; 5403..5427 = 0.0202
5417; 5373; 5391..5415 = 0.0193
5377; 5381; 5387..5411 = 0.0183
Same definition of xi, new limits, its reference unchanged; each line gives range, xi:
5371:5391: 5389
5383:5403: 5397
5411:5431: 5417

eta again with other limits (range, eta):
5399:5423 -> 0.100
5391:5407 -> 0.103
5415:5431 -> 0.103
